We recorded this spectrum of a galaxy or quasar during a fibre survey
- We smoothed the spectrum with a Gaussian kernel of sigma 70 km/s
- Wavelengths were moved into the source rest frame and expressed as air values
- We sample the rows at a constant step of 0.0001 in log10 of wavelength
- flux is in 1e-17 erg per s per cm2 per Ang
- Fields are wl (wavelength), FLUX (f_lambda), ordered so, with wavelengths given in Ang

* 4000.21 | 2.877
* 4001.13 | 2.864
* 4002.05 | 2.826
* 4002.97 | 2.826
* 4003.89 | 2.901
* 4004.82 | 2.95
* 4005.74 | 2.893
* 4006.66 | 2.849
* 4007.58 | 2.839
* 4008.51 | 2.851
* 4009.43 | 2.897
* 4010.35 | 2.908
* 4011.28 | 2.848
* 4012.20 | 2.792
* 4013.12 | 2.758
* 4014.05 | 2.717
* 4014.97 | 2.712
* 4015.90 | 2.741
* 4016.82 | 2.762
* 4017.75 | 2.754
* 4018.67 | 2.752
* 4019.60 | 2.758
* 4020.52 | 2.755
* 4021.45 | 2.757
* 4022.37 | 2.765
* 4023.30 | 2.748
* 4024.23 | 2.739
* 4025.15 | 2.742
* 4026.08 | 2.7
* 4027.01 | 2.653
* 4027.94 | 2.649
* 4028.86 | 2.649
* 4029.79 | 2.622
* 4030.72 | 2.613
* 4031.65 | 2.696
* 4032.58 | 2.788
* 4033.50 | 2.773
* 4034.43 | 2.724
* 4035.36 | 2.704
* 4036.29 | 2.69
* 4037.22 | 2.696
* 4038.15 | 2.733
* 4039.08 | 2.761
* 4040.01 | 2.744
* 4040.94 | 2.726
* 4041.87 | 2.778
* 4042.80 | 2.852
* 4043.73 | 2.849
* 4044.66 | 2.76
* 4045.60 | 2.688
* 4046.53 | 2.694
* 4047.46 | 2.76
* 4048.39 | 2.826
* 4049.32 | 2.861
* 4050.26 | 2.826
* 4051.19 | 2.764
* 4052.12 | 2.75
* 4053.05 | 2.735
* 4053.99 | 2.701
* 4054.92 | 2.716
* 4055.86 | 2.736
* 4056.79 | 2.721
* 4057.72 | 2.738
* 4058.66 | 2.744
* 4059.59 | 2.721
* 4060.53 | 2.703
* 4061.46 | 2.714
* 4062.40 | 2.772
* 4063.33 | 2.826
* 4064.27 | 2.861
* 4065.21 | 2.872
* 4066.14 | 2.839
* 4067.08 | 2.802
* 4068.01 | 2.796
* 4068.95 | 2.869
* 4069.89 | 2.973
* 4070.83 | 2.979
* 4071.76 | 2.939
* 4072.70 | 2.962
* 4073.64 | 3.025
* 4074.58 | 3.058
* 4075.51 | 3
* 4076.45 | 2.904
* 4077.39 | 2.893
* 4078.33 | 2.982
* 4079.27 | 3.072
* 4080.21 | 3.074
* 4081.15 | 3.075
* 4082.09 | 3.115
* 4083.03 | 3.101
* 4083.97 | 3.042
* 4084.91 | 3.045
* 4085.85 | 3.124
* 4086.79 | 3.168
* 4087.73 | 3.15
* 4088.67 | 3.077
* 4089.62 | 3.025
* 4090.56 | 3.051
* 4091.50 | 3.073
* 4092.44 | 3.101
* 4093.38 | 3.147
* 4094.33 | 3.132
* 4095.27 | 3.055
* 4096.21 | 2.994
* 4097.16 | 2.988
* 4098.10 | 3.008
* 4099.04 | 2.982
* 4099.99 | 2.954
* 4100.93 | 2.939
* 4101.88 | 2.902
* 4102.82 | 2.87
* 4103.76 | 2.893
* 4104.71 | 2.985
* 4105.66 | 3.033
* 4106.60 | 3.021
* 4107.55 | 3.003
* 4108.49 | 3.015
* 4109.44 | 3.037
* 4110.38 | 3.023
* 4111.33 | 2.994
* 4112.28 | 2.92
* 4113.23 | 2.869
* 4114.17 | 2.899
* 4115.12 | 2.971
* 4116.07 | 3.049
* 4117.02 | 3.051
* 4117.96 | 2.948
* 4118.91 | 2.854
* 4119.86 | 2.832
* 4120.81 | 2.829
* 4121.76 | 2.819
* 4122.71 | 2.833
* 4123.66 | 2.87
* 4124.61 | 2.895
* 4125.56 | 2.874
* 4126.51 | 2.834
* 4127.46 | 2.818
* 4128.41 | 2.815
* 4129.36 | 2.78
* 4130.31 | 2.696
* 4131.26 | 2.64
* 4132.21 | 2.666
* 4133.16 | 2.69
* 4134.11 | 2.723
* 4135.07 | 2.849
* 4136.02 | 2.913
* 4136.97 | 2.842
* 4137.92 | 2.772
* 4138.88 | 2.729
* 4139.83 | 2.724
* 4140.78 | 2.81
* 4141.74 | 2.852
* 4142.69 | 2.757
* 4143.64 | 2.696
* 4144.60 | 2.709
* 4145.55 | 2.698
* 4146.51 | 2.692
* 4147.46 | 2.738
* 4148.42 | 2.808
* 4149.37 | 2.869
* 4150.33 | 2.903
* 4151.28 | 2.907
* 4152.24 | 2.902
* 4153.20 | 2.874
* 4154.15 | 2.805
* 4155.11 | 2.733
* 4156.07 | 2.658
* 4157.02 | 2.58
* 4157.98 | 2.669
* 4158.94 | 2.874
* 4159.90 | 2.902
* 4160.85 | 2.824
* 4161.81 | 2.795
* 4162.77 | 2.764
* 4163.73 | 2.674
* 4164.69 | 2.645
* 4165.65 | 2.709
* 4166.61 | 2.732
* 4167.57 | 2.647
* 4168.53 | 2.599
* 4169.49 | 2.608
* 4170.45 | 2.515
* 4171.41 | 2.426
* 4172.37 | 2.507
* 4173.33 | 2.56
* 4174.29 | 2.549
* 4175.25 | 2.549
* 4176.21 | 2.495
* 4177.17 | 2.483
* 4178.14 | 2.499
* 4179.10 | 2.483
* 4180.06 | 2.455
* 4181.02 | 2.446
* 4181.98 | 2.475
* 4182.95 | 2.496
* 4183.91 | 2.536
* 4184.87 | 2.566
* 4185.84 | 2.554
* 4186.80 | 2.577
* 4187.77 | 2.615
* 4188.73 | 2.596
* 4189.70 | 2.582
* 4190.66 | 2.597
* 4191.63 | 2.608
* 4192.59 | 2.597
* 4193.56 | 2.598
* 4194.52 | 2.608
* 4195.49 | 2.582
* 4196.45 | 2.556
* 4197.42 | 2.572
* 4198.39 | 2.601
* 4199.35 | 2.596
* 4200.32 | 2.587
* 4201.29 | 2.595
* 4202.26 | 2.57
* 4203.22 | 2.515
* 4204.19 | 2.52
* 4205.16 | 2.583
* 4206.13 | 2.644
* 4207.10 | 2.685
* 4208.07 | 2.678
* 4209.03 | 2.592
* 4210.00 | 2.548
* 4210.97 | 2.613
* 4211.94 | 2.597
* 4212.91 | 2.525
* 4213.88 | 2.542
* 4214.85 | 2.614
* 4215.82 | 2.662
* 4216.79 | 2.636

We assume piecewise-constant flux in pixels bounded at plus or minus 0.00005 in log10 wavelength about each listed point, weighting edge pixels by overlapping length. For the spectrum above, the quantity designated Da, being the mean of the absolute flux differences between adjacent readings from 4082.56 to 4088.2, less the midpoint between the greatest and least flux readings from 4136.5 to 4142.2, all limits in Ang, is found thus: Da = -2.75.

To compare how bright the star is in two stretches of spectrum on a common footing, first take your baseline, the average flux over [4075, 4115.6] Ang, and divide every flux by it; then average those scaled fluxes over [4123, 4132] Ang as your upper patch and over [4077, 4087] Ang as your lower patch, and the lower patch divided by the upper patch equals 1.09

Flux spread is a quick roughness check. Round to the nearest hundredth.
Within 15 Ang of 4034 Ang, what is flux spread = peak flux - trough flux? 0.24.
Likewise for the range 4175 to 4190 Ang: 0.17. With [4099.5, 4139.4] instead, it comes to 0.41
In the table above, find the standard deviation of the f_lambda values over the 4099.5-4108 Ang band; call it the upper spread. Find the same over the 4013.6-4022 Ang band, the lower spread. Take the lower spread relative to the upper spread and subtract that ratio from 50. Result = 49.7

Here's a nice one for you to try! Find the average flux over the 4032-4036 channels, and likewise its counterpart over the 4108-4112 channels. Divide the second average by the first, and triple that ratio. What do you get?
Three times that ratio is 3.29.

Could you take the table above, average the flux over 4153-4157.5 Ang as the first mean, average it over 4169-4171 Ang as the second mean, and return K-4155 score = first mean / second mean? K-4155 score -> 1.07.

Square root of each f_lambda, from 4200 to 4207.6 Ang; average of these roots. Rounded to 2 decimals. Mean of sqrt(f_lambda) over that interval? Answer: 1.61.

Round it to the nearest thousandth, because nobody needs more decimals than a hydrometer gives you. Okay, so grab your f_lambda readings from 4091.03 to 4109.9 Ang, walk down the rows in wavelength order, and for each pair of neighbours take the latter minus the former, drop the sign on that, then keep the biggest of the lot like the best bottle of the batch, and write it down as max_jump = 0.092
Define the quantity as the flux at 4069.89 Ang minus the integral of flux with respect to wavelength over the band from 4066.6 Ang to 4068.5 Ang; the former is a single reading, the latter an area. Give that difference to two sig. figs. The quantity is -2.3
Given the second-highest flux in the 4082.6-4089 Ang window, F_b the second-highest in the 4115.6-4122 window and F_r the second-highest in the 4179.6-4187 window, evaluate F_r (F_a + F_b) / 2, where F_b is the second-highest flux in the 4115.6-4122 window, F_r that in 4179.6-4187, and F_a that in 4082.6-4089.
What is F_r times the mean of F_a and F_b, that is 8.0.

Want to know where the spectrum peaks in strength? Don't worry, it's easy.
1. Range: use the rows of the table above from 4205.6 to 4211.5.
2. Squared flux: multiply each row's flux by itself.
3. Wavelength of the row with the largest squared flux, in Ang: 4207.10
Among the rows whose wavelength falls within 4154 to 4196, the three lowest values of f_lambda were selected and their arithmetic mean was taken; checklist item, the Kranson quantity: 2.44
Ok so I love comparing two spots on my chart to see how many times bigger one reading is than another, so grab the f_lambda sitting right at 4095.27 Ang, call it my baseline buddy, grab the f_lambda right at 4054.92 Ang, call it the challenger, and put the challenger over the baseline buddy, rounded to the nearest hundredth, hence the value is 0.89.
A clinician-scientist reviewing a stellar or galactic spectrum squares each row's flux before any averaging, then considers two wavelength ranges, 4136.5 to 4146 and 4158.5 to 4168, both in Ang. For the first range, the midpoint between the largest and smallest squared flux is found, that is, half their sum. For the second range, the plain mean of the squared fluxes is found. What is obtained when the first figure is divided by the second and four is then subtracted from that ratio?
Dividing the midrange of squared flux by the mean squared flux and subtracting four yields -2.99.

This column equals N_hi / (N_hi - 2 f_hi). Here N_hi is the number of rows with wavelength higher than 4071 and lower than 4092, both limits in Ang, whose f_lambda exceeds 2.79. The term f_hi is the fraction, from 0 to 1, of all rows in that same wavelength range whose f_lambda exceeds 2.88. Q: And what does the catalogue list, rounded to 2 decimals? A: 1.10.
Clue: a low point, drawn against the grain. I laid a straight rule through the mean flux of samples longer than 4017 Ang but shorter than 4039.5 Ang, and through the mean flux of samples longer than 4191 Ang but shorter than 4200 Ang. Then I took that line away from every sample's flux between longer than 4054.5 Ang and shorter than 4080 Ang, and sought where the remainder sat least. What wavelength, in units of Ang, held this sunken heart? 4060.53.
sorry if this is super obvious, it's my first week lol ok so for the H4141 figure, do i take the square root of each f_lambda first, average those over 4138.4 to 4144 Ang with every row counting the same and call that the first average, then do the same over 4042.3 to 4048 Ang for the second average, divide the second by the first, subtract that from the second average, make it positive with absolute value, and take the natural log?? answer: -0.41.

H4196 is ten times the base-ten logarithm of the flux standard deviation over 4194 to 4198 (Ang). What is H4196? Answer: -17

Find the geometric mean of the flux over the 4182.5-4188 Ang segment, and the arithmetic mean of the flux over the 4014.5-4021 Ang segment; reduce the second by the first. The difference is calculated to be 0.19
